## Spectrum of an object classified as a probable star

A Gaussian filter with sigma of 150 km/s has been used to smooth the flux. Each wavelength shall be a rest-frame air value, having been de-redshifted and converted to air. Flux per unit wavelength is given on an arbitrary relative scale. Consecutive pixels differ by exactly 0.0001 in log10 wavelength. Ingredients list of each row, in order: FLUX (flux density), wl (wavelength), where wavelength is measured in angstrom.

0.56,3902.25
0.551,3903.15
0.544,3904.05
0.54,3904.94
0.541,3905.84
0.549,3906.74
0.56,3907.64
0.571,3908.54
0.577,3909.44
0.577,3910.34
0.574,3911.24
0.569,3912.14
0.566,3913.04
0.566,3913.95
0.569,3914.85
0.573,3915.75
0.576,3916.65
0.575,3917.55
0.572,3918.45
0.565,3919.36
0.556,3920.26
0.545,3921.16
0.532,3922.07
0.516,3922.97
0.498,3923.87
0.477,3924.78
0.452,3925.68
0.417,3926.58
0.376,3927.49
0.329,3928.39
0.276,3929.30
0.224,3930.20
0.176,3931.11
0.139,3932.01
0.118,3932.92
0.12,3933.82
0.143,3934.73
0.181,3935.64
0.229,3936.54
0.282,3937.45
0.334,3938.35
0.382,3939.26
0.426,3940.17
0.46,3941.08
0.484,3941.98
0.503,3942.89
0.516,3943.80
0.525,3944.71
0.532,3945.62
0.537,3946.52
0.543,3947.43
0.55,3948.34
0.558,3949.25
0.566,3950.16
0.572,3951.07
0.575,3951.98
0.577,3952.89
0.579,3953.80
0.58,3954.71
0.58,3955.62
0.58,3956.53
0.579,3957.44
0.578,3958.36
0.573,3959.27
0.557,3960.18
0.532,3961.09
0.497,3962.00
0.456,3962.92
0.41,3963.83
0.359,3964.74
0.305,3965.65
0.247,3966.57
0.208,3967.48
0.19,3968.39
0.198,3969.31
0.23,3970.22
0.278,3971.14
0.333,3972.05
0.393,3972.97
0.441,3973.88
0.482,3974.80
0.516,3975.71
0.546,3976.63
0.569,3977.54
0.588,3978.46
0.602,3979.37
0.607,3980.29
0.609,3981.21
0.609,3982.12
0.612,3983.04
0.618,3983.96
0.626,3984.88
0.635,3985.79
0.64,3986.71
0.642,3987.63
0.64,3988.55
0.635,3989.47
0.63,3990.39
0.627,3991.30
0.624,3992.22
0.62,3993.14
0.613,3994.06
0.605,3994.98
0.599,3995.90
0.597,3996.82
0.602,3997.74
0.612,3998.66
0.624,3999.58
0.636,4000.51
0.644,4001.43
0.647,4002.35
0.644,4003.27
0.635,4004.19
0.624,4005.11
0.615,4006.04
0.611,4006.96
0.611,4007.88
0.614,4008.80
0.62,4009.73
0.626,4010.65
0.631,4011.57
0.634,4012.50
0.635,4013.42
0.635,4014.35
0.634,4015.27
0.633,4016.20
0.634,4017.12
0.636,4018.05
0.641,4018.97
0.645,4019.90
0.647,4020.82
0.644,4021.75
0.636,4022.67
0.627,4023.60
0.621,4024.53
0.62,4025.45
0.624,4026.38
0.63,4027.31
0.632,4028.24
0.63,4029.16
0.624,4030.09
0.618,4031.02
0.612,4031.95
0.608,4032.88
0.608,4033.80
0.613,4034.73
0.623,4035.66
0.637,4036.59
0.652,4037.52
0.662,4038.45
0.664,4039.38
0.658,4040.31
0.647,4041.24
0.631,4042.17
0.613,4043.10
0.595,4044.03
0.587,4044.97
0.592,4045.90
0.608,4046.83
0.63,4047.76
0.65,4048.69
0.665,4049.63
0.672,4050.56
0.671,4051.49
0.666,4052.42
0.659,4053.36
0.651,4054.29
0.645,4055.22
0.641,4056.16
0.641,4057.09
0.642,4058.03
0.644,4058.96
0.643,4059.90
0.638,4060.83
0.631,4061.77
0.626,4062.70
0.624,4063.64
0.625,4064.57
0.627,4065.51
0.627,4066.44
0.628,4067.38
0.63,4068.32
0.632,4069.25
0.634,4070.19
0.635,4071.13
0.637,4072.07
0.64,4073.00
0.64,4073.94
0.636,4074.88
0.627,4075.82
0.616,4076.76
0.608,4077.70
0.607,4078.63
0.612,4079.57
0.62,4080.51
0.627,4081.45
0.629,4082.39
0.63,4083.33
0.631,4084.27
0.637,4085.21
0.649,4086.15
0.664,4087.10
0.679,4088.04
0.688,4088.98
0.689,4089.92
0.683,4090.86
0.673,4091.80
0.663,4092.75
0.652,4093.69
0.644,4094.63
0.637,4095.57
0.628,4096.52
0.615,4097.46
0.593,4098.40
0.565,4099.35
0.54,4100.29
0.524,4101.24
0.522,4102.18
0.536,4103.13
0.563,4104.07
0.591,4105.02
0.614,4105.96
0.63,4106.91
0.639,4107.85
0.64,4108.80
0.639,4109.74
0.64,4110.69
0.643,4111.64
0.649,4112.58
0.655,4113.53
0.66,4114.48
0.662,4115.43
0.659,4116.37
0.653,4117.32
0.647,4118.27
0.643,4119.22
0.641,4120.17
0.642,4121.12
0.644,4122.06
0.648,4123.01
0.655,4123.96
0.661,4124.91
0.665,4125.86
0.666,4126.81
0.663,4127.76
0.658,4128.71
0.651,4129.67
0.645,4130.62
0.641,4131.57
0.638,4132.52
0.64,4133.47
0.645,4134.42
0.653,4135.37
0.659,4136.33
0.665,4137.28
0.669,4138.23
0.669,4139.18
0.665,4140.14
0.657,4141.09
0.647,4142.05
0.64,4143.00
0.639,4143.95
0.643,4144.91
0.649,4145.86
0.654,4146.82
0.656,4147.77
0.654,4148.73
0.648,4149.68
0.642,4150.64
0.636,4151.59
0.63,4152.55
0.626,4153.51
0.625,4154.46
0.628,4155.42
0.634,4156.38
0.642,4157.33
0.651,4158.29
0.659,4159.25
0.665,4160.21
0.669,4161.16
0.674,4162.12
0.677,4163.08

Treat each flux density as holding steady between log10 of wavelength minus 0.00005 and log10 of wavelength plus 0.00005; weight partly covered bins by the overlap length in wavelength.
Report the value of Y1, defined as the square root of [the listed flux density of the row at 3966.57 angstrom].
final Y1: 0.50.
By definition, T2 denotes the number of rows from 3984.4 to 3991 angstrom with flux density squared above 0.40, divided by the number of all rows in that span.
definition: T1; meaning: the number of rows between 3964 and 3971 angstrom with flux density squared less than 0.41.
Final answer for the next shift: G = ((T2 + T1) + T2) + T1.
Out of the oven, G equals 15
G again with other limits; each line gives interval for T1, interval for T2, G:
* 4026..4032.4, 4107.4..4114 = 16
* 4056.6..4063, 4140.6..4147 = 8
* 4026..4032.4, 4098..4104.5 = 14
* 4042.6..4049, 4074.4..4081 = 12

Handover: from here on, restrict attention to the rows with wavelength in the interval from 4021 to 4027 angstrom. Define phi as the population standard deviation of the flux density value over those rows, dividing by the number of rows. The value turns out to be 0.009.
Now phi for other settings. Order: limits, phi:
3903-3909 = 0.010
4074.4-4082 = 0.010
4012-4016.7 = 0.001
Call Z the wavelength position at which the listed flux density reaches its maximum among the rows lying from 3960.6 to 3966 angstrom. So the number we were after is 3961.09 angstrom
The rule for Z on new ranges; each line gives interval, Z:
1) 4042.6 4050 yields 4049.63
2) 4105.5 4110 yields 4108.80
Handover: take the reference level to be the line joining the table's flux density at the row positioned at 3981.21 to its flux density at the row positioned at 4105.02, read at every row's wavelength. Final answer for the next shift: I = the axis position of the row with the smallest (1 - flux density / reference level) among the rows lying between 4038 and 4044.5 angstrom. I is 4039.38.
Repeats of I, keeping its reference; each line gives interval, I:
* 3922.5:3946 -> 3945.62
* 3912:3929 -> 3916.65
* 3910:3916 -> 3910.34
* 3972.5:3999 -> 3987.63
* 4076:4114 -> 4089.92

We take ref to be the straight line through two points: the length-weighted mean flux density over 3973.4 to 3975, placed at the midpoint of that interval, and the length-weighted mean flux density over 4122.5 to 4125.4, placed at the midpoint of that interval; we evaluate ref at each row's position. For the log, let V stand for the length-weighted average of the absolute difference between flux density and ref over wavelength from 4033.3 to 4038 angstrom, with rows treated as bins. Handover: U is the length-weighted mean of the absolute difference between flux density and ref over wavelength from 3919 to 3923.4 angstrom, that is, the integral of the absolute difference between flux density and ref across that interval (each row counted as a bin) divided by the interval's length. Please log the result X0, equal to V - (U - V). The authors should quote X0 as 0.02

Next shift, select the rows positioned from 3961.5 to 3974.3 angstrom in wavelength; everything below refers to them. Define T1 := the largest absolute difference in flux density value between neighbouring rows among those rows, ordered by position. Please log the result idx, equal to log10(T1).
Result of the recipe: -1.2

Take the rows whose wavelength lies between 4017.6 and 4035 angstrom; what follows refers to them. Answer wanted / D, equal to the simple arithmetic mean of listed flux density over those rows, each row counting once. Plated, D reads 0.627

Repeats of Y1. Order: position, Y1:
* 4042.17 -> 0.79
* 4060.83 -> 0.80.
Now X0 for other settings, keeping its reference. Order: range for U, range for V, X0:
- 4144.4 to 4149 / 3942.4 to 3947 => 0.18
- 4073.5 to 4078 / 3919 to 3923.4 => 0.28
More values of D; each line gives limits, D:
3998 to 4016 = 0.628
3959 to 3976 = 0.379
